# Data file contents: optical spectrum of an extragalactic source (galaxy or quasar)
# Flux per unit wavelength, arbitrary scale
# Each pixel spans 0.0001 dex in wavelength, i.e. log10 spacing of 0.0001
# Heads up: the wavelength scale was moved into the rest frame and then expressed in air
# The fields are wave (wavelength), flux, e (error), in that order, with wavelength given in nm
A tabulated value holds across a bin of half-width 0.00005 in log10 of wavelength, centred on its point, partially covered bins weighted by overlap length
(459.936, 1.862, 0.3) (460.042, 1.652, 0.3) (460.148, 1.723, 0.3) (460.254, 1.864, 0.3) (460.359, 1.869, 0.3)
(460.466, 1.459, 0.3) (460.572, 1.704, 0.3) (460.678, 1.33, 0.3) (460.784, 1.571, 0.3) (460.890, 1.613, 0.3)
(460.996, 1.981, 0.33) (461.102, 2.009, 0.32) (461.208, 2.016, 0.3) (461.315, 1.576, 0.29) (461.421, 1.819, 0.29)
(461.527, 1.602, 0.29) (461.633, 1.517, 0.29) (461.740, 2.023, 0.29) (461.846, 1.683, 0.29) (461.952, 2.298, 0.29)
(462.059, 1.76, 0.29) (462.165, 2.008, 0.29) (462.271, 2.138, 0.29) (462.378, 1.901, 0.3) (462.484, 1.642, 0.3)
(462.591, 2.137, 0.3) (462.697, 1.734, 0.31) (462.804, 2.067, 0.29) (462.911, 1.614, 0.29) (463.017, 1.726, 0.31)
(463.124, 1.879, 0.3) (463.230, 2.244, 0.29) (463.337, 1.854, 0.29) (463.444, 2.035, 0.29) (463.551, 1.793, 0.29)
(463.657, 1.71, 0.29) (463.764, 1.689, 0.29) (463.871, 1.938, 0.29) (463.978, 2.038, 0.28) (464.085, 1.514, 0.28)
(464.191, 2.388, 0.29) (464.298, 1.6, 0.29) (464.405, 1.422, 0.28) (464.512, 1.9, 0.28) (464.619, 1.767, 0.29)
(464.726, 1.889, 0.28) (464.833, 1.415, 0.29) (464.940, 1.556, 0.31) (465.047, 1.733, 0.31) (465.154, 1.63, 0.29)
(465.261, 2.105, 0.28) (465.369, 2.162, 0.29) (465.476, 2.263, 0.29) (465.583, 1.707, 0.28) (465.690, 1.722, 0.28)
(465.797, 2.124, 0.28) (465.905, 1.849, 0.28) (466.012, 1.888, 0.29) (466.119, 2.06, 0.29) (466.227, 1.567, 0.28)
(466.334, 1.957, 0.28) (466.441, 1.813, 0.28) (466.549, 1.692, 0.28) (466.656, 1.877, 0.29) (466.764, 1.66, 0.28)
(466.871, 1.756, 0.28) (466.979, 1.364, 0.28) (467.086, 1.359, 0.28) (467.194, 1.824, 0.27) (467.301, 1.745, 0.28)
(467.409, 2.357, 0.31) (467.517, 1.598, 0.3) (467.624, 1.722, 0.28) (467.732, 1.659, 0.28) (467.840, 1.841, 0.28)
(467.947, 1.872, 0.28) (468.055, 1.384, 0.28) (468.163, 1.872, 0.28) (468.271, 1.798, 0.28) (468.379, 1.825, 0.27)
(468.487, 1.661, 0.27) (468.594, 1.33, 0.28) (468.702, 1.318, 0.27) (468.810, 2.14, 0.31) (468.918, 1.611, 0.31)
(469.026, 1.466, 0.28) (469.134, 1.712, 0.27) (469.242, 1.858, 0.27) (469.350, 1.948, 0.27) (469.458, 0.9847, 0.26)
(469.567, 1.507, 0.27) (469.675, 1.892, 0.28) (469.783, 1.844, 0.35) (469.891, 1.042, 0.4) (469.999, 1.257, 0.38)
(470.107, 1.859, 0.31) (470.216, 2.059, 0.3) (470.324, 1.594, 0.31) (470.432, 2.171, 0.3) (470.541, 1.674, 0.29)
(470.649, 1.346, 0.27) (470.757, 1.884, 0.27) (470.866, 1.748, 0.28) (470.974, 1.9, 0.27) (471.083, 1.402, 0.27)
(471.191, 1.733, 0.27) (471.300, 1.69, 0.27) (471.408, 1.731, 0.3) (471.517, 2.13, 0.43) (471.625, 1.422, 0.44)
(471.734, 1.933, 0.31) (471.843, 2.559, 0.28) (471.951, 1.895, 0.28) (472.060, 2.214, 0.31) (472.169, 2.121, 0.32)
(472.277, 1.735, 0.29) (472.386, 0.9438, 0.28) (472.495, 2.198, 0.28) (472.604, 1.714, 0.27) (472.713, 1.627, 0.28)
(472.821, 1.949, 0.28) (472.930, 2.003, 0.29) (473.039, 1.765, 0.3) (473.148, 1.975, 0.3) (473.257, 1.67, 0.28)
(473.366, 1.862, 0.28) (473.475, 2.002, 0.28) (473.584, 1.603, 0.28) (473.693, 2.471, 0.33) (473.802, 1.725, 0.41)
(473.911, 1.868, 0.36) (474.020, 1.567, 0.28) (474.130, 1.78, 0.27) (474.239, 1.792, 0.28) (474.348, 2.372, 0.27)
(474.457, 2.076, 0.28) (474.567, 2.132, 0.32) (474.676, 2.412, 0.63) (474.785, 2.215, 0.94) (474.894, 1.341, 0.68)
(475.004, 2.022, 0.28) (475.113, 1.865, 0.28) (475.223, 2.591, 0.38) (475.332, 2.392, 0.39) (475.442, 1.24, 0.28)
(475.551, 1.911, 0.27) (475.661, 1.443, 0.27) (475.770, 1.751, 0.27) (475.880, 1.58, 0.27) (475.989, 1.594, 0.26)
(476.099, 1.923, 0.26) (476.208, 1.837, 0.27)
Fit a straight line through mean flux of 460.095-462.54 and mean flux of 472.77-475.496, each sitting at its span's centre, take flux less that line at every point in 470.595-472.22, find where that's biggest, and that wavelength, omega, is 471.843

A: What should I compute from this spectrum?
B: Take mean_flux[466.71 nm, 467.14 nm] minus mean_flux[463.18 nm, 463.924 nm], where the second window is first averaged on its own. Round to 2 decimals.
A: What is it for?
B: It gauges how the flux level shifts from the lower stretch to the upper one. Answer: -0.36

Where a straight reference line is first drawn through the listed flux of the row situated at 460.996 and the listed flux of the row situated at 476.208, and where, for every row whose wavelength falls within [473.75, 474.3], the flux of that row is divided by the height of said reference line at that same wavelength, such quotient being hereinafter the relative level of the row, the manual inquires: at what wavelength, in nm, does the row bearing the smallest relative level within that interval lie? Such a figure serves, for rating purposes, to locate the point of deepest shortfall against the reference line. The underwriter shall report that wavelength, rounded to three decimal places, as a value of 474.020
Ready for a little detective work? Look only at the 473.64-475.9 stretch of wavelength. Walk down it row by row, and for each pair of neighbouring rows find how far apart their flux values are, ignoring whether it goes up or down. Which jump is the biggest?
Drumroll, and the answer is 1.2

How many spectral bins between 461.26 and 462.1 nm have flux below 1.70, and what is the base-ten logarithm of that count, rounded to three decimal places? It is 0.602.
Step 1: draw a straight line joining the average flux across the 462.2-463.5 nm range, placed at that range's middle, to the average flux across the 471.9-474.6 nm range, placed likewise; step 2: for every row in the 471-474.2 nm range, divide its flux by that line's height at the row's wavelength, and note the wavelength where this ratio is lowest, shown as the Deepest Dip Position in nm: 472.386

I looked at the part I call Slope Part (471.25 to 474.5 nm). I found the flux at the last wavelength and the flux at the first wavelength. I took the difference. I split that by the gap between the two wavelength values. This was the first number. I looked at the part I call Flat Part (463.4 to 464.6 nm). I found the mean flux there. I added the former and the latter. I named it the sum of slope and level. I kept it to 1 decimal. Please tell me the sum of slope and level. 1.9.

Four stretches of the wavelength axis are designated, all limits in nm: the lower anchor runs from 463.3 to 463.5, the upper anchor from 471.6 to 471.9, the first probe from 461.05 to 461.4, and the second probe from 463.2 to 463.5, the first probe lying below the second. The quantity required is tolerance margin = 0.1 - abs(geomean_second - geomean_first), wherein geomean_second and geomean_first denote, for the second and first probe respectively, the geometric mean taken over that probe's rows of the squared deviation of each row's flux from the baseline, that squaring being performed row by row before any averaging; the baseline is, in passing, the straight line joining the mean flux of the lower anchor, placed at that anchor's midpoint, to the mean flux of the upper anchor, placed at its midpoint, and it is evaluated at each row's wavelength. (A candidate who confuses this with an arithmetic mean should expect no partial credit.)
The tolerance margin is 0.098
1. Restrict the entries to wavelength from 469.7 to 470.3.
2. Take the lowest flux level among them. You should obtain 1.042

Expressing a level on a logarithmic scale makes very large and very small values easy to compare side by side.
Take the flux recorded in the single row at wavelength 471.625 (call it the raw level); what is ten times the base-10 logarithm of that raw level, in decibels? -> 1.5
